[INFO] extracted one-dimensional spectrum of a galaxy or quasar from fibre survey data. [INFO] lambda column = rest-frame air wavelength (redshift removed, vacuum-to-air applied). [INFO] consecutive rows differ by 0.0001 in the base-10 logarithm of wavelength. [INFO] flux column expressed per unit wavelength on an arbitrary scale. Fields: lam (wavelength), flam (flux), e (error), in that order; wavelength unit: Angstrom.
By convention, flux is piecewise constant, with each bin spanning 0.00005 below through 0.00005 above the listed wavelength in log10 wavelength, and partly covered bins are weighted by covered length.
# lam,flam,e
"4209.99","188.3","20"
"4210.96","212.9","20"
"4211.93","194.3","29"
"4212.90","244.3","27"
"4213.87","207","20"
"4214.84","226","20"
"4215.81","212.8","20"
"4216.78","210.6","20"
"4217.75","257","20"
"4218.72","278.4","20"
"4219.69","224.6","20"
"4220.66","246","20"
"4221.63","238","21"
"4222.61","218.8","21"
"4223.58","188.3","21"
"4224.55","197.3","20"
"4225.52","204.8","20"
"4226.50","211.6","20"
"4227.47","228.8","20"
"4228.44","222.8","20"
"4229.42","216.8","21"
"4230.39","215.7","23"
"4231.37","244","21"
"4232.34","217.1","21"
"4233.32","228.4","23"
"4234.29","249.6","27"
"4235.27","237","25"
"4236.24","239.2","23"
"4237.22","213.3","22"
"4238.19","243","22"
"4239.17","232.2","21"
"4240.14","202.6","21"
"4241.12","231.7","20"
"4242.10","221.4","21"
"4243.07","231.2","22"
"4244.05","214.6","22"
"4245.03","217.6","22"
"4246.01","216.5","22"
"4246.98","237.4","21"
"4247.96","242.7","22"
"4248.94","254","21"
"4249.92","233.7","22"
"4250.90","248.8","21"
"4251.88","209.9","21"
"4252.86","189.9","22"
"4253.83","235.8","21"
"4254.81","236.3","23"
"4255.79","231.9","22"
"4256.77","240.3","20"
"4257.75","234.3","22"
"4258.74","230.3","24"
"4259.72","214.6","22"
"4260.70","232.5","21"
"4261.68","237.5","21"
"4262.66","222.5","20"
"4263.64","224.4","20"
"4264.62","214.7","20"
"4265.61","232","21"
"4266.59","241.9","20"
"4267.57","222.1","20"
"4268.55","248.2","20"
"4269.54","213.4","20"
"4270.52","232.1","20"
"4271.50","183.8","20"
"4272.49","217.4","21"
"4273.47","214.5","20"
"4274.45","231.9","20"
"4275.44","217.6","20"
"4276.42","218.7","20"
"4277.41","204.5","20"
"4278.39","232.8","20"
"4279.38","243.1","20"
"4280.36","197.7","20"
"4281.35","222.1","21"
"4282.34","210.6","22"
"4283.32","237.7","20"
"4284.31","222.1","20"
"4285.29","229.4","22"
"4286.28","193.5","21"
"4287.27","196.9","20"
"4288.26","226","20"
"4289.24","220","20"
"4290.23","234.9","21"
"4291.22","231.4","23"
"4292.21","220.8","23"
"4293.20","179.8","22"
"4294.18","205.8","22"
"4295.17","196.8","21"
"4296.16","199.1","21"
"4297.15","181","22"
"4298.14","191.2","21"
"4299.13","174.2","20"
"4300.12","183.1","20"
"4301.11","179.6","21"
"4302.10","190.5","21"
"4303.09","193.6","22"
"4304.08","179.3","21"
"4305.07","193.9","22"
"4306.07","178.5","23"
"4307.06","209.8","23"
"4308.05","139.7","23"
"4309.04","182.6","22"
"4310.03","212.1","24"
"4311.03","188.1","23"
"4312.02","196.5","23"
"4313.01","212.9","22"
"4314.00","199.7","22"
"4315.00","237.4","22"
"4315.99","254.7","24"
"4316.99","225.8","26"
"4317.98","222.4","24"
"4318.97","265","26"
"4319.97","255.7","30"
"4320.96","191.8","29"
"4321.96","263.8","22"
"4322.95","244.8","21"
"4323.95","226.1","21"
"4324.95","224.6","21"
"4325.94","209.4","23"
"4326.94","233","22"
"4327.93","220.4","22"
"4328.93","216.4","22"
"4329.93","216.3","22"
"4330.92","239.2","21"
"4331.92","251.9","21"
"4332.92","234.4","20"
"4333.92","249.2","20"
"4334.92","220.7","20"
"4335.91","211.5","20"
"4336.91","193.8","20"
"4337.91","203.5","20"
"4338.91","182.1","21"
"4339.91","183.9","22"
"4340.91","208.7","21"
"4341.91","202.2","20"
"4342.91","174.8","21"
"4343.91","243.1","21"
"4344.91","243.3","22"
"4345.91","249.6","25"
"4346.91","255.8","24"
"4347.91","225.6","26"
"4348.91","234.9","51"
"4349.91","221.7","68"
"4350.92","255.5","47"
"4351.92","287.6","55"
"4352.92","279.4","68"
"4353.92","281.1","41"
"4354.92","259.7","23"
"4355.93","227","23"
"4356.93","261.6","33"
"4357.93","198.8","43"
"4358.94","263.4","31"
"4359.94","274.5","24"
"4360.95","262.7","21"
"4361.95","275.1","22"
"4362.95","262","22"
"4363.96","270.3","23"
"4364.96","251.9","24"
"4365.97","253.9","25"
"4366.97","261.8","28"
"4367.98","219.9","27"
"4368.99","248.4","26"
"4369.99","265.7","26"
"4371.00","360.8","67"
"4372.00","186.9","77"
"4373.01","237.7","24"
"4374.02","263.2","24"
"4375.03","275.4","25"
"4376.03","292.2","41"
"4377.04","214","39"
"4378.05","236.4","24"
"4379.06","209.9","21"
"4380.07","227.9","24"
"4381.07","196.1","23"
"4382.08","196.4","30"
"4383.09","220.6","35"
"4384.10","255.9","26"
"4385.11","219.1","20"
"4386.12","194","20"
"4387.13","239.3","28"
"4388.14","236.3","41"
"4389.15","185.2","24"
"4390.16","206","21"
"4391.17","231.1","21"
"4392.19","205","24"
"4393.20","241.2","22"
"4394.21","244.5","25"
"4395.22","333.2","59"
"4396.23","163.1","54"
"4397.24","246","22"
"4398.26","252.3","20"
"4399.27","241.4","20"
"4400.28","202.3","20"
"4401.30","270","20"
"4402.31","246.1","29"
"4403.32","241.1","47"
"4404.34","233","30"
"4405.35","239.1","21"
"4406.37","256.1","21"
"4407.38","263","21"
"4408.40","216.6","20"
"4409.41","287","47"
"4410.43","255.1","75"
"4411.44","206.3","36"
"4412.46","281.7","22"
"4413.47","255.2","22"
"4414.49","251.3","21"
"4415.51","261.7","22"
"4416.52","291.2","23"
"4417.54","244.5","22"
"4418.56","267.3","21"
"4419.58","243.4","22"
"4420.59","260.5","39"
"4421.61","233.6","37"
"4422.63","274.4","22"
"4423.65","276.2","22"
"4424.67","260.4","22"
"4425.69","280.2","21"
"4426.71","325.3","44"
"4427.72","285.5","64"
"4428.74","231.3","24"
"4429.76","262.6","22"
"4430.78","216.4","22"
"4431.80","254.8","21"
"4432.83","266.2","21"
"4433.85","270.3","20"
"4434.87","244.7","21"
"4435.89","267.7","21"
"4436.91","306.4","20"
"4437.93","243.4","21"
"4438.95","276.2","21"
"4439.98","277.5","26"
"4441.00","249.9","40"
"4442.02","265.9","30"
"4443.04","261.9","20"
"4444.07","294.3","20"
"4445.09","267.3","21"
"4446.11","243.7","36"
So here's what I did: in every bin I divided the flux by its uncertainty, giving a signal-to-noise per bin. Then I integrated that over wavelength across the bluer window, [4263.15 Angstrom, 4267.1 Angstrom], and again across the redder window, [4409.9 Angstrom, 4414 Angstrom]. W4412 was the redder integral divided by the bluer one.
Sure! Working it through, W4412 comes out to 0.77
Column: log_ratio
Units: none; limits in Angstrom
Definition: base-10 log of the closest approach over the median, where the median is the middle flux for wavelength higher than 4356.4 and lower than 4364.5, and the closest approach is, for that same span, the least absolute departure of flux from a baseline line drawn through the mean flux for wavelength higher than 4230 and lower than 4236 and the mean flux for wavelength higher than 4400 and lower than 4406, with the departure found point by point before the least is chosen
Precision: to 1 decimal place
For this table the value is -1.0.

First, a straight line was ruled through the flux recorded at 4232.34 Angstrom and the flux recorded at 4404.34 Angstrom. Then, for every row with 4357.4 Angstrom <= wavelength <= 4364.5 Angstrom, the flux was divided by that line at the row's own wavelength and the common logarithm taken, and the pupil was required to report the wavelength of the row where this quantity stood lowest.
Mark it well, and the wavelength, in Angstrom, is 4357.93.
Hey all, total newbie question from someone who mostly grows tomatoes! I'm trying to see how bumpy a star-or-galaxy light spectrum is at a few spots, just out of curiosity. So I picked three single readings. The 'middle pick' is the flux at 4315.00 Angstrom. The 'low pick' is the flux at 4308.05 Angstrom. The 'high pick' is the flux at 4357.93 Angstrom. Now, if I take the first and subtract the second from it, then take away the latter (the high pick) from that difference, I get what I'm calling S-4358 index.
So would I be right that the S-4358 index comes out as -101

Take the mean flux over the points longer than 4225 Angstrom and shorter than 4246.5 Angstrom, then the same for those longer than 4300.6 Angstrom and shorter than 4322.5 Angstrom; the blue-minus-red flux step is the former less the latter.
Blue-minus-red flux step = 17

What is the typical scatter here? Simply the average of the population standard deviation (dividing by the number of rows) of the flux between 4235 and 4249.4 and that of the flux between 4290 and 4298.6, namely 16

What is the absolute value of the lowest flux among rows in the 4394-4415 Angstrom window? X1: 163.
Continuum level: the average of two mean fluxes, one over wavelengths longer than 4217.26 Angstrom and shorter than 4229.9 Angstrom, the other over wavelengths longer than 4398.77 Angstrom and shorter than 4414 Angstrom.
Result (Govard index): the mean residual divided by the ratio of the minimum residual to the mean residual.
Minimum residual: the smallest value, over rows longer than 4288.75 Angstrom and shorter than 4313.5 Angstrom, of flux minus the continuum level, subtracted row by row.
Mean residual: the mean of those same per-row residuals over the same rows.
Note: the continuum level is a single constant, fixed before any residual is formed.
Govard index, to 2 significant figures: -17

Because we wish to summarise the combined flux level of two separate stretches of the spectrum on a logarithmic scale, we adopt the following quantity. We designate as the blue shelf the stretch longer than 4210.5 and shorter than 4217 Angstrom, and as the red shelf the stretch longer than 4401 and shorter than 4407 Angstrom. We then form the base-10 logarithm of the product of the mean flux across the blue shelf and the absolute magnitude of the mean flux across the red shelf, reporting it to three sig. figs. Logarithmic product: 4.73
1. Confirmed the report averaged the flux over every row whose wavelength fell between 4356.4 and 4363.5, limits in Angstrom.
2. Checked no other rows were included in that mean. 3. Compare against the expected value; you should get 257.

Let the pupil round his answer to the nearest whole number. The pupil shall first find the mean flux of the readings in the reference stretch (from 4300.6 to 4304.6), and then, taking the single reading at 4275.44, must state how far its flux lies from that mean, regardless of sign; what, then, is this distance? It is 32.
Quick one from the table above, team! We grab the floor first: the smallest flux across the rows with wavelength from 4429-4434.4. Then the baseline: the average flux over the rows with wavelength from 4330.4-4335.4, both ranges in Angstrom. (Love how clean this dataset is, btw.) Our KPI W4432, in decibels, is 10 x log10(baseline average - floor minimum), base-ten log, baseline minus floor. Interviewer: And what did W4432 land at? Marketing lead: 14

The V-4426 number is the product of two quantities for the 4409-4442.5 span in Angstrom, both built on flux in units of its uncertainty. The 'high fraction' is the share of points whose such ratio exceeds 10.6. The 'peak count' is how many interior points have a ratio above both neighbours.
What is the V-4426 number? 6.7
